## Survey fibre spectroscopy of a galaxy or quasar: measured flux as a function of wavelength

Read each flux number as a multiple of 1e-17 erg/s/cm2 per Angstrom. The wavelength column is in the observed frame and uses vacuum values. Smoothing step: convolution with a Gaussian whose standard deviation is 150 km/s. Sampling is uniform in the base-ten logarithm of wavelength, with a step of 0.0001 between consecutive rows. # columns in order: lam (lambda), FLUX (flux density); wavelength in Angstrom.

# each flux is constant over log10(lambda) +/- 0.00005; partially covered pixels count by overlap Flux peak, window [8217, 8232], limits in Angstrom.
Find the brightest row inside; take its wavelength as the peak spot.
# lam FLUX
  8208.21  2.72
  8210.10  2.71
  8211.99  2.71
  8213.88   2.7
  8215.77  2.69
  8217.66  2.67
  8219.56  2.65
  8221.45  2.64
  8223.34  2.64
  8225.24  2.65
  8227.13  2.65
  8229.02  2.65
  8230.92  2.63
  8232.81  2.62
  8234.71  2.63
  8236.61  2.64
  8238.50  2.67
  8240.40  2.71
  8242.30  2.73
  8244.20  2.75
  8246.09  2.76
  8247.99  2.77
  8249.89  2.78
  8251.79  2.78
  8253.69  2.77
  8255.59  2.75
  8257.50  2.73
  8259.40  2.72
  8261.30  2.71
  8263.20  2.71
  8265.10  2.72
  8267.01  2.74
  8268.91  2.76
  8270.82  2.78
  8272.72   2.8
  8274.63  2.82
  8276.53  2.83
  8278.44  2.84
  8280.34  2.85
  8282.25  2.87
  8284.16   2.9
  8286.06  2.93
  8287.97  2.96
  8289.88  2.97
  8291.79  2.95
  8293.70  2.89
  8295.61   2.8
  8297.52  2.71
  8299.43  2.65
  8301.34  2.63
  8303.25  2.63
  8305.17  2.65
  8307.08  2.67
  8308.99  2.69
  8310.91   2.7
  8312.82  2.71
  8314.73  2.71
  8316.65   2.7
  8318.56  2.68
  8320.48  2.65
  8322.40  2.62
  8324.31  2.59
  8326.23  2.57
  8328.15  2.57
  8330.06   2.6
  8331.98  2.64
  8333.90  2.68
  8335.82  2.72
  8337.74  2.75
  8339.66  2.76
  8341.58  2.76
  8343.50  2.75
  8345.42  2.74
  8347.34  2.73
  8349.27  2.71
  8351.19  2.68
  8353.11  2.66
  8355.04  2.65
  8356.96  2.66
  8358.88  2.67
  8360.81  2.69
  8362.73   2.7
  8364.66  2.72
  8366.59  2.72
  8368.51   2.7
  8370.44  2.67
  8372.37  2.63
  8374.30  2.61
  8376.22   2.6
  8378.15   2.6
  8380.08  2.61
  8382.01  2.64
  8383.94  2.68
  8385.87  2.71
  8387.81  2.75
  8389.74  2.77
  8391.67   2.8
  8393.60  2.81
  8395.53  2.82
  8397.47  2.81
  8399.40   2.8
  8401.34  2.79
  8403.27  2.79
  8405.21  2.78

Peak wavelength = 8217.66 Angstrom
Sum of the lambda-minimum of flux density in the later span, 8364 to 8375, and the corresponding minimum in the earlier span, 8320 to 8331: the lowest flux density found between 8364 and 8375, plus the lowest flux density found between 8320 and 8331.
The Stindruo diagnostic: 5.18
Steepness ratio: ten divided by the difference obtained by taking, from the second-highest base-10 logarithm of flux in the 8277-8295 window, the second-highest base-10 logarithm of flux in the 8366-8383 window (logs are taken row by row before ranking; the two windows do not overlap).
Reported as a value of 250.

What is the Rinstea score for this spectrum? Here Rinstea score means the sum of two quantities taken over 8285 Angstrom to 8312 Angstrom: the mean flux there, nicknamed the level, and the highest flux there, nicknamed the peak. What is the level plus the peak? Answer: 5.74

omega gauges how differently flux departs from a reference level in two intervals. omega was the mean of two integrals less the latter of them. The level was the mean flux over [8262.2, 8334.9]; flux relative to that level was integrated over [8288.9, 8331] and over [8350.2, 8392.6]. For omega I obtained 0.41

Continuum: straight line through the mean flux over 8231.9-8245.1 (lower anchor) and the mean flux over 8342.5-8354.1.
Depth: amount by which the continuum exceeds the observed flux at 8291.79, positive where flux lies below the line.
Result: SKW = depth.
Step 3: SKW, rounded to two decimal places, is -0.26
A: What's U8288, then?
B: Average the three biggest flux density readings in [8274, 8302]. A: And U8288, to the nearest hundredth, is 2.96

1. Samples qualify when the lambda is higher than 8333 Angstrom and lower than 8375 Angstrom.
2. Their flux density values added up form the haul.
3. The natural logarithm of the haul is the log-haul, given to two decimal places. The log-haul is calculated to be 4.08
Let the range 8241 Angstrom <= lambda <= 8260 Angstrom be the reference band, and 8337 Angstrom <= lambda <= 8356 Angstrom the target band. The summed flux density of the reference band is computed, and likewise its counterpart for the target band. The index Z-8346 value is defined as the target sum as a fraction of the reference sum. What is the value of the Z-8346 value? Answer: 0.99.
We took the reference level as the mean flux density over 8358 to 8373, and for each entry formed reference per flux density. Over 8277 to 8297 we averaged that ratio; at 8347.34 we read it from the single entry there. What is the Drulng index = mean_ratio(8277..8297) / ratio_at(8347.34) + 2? 2.94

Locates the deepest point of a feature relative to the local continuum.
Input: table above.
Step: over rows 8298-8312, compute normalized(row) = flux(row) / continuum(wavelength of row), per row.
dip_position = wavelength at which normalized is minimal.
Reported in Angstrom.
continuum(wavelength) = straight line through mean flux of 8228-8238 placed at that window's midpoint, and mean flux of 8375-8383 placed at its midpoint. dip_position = 8301.34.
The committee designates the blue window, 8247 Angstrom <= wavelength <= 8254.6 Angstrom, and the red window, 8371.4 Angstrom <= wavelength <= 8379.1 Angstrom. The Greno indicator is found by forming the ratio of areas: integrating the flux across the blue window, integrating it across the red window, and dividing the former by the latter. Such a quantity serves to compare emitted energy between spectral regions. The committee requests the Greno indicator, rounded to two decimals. 1.05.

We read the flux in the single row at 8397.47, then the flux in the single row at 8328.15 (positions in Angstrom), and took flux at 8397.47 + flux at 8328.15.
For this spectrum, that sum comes 5.38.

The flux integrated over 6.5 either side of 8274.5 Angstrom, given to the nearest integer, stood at 37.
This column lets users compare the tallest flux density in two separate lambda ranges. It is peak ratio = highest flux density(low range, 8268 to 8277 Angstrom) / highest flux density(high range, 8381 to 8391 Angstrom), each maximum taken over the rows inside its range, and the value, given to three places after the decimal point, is 1.022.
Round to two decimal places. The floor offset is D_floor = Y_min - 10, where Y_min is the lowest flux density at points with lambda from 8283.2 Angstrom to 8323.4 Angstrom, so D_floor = -7.38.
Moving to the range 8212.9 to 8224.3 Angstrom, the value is -7.36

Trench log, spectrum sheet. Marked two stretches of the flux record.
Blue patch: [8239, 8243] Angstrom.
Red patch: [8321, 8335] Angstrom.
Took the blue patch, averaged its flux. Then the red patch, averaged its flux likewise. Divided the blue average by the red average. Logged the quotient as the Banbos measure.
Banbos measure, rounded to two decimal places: 1.04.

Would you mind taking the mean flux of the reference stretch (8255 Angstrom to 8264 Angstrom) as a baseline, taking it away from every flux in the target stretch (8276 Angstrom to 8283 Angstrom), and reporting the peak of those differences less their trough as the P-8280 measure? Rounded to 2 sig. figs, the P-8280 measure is 0.040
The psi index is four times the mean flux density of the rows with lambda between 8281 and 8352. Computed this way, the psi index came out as 10.9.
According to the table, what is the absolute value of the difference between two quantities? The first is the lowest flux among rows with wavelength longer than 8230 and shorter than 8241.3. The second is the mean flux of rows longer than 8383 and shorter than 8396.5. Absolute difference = 0.14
